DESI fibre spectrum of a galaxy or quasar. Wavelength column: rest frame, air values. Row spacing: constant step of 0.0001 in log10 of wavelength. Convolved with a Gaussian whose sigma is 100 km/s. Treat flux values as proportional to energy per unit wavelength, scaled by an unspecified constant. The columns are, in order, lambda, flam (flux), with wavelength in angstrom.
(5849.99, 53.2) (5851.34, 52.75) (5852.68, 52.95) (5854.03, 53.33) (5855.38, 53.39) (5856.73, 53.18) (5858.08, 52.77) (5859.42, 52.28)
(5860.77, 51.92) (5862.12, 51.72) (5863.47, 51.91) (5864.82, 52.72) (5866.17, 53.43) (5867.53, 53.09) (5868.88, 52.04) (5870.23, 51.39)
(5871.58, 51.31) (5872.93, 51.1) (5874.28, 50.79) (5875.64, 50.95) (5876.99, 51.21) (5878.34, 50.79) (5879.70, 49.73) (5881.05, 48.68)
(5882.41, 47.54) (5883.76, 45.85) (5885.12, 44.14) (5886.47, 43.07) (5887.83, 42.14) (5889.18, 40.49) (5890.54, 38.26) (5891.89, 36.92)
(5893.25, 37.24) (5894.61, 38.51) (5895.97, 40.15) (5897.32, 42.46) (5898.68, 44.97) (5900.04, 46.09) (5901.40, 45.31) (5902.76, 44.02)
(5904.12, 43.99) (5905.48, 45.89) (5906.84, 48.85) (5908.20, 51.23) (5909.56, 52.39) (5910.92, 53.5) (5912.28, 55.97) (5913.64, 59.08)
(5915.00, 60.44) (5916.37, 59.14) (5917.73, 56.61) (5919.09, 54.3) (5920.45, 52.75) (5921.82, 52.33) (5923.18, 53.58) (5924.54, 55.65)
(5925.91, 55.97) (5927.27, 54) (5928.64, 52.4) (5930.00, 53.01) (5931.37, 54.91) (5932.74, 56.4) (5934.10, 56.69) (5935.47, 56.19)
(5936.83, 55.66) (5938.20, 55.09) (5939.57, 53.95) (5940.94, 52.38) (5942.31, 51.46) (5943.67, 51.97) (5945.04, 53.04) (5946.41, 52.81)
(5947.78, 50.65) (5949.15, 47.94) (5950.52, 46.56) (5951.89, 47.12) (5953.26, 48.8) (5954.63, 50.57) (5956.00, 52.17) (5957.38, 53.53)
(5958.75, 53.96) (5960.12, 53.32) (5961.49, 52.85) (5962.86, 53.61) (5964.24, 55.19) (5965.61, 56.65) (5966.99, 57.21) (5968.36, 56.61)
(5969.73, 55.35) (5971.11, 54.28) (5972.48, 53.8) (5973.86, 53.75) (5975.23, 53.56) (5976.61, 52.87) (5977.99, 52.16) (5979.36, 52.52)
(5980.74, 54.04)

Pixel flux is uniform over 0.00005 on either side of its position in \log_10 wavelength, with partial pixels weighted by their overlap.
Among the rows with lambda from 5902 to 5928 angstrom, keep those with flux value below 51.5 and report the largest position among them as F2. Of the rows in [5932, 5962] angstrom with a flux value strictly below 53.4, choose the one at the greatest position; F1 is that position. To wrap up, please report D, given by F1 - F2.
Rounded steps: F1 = 5961.49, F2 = 5908.20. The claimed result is 53.3 angstrom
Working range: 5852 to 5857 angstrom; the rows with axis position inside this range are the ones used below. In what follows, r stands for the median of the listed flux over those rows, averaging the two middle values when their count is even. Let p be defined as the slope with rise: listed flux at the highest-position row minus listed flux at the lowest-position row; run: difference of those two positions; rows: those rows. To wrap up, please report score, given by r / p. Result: 938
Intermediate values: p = 0.1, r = 53.3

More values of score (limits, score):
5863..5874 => -607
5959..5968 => 96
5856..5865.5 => -919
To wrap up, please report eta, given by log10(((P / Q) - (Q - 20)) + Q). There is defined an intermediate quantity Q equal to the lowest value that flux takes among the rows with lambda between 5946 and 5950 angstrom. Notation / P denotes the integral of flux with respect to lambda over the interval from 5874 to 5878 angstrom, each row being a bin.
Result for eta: 1.38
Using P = 204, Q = 47.94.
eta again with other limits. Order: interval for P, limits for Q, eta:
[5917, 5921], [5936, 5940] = 1.38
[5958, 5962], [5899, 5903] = 1.40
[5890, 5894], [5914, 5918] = 1.36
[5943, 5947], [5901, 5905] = 1.39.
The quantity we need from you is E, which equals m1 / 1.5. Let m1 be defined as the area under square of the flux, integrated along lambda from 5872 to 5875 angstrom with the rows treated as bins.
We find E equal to 5193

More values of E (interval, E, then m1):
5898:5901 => 4137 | 6206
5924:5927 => 6174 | 9262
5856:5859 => 5613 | 8420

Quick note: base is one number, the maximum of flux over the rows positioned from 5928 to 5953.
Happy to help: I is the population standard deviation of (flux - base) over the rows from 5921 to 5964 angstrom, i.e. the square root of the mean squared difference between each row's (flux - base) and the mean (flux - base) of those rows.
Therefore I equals 2.6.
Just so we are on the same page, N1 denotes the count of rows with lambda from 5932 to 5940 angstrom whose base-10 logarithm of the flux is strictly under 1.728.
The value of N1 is 0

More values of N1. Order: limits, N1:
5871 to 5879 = 6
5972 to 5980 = 3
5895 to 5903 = 6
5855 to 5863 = 6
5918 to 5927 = 2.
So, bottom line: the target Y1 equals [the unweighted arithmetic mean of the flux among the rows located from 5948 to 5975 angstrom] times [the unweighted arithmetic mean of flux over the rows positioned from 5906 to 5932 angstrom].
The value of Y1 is 2879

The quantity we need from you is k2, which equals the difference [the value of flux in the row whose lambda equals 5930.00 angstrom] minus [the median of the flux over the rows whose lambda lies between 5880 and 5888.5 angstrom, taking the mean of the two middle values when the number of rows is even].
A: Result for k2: 8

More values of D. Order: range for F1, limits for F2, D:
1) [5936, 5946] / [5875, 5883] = 62.6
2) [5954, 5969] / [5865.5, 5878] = 84.5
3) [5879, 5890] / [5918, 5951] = -61.3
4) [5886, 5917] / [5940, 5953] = -42.3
